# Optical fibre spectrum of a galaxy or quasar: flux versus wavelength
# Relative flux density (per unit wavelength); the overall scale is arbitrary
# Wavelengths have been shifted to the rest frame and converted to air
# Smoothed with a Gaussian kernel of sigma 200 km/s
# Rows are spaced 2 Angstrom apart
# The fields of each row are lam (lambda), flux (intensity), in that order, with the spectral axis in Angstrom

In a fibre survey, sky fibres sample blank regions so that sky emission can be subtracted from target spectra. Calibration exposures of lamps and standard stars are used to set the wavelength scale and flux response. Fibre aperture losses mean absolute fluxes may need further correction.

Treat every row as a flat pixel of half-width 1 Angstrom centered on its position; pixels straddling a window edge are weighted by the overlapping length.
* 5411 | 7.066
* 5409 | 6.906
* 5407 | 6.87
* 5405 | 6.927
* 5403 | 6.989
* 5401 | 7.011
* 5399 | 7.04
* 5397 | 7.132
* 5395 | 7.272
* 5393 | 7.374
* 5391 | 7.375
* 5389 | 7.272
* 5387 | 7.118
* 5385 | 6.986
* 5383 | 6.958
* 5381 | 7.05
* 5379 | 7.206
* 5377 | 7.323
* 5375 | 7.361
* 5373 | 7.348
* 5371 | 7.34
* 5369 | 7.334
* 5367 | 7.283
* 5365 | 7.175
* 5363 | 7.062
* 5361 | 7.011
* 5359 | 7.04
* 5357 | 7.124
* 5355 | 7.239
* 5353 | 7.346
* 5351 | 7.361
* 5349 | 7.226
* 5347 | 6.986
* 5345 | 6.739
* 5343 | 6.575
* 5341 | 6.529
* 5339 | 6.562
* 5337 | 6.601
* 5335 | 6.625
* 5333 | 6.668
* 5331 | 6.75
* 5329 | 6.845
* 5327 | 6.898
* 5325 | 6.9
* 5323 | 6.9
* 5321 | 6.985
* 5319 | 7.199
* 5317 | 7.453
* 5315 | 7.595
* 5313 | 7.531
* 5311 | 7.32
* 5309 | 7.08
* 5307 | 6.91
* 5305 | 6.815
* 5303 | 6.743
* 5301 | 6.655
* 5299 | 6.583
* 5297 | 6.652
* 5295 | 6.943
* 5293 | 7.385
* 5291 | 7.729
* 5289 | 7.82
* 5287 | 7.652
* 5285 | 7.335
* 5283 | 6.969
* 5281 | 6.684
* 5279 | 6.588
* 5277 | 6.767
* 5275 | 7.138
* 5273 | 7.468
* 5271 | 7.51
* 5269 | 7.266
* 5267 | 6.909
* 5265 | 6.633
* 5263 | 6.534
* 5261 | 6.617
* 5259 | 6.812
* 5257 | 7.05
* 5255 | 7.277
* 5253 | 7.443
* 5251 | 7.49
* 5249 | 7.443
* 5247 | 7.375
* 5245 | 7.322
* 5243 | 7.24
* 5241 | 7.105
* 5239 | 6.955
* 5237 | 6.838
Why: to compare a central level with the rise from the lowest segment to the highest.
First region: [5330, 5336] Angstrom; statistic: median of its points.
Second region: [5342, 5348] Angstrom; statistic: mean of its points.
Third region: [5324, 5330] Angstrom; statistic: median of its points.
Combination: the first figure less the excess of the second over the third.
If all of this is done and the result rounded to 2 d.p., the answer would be 6.80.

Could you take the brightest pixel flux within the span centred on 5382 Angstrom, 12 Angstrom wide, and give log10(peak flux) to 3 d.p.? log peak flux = 0.865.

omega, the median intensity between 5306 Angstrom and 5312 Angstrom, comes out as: 7.1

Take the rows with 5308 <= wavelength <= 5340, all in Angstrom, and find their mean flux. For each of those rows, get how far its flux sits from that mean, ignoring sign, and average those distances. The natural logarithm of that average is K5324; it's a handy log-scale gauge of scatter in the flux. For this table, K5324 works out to -1.3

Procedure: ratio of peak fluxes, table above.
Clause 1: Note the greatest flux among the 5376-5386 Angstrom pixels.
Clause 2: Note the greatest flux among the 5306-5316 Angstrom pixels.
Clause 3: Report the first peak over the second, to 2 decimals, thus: 0.96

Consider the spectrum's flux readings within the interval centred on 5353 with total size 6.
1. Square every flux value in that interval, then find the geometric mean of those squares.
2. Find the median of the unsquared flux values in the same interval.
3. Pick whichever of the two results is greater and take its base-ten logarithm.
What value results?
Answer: 1.73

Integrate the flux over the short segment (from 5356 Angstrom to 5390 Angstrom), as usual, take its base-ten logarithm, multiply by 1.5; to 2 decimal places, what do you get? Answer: 3.58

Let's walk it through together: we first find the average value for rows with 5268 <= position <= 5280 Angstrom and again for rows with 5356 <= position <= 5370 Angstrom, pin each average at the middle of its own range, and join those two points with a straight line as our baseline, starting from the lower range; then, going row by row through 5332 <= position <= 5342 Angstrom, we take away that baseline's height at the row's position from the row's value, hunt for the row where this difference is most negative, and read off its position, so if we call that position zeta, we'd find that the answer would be 5341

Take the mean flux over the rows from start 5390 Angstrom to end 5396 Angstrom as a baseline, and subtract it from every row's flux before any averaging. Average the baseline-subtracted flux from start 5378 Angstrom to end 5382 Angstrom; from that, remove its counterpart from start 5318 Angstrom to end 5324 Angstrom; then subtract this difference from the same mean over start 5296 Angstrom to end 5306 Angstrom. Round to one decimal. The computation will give -0.8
